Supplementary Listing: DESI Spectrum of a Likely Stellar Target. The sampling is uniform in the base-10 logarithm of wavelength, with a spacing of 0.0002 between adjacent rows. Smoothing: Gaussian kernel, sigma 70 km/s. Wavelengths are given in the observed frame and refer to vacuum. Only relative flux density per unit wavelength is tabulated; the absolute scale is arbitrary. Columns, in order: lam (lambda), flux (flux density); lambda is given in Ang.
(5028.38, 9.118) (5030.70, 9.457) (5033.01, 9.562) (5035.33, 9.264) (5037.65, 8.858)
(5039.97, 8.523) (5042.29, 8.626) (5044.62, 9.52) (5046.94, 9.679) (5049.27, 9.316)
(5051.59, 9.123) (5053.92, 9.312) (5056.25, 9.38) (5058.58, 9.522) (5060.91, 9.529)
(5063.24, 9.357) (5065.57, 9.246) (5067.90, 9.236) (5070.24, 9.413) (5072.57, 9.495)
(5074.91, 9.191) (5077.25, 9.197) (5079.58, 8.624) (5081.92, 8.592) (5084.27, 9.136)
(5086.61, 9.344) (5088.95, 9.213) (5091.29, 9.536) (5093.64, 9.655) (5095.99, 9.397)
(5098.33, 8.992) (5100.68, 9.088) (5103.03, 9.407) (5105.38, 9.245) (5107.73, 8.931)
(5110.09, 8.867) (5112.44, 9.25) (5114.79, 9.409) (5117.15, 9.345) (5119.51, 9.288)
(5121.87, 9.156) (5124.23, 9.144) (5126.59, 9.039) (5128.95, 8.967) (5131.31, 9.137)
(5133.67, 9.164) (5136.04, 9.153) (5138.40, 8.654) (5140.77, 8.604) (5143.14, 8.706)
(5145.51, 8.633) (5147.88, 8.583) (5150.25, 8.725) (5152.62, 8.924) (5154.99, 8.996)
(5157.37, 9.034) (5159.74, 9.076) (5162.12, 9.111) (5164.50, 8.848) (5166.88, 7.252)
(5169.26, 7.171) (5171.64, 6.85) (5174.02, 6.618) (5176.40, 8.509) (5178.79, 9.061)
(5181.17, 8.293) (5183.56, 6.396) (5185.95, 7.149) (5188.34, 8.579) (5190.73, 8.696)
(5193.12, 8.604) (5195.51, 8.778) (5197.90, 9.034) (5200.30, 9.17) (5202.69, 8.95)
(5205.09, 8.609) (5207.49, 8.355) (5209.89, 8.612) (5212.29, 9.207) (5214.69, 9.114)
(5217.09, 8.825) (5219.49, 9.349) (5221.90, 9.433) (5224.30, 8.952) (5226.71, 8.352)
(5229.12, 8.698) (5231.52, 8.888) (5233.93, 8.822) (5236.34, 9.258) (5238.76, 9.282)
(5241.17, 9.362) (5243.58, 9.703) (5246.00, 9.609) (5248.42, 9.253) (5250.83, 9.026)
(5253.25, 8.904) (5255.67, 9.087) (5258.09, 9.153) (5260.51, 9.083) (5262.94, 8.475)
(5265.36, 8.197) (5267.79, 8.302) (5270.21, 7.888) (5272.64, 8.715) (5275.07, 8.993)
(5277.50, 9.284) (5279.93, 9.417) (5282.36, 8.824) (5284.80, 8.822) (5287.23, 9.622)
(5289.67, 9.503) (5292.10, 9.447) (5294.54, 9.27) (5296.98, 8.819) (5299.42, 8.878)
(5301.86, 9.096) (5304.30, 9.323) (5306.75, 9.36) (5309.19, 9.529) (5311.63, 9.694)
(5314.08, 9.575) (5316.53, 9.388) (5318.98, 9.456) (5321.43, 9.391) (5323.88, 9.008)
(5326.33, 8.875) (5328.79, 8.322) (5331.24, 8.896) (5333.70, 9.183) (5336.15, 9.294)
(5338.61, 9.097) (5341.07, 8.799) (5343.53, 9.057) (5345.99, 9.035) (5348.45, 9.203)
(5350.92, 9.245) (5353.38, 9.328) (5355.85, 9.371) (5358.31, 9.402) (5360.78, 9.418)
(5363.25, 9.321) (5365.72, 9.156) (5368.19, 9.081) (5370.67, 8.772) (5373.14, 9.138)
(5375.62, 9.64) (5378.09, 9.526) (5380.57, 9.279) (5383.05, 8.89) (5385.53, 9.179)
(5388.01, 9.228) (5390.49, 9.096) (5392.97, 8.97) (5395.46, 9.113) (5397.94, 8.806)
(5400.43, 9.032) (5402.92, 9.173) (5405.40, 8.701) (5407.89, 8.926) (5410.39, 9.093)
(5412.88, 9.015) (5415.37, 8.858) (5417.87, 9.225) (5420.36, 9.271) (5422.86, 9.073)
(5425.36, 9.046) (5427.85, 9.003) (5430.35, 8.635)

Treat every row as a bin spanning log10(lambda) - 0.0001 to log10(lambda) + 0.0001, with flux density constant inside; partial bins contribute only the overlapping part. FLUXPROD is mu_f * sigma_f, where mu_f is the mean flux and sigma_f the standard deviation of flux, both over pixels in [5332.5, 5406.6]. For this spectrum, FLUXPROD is 2.0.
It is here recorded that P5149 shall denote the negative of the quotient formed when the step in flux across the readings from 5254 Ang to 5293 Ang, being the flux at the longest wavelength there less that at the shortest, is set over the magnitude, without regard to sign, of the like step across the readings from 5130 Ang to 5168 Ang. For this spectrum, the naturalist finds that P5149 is -0.2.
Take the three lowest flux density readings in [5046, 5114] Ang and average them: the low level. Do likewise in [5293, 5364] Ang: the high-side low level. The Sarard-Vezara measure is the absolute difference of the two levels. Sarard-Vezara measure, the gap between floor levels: 0.0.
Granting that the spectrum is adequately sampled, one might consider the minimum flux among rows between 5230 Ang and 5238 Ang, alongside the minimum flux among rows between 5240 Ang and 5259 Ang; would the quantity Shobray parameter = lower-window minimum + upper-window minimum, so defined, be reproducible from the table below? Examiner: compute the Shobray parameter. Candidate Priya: 17.7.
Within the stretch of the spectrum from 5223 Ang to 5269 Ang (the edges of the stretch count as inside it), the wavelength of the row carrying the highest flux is 5243.58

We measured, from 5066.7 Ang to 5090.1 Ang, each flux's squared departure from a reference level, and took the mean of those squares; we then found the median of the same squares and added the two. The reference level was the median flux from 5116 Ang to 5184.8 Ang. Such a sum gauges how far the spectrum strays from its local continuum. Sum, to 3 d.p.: 0.225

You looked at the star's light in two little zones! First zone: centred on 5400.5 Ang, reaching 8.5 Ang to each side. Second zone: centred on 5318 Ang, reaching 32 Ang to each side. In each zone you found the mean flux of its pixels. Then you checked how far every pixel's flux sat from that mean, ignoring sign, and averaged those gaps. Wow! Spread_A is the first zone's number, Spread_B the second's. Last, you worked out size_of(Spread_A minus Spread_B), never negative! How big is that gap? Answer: 0.13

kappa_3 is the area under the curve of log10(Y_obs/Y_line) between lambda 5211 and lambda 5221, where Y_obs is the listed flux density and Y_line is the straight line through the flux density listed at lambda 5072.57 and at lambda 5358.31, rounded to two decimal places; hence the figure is -0.15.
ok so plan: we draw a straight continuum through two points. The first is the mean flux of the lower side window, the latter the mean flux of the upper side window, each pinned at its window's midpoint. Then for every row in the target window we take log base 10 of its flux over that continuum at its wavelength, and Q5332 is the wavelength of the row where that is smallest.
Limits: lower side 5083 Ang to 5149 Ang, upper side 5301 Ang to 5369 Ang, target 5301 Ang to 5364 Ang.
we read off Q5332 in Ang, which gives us 5328.79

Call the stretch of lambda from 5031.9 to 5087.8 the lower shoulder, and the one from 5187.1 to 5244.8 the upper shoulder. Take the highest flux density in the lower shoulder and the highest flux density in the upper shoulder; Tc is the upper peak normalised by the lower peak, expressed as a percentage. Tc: 100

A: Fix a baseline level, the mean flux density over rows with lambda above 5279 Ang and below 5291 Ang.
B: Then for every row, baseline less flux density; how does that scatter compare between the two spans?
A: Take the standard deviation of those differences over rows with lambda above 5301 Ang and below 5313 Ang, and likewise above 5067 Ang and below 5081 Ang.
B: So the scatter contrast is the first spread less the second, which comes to -0.08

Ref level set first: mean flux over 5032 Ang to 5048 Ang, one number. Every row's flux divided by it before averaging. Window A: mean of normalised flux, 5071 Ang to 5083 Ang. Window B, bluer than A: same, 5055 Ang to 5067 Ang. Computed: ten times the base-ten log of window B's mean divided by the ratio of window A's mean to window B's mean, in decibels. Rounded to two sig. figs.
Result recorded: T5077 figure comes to 0.30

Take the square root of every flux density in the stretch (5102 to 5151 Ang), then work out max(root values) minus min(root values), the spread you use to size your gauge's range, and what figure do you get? 0.14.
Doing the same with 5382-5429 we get 0.10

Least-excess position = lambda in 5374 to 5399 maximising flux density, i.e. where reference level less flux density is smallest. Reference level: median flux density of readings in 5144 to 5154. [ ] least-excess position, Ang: 5375.62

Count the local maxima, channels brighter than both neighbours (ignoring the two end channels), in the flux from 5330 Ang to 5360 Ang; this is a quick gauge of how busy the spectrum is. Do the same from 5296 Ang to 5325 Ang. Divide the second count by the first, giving 1.00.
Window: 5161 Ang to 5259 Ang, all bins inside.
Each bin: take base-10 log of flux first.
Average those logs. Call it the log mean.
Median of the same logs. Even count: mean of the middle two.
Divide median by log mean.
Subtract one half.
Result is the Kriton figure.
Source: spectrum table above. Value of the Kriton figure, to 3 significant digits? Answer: 0.514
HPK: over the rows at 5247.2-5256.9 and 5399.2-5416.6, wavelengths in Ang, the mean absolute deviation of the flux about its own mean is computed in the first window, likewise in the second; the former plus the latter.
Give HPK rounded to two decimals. 0.22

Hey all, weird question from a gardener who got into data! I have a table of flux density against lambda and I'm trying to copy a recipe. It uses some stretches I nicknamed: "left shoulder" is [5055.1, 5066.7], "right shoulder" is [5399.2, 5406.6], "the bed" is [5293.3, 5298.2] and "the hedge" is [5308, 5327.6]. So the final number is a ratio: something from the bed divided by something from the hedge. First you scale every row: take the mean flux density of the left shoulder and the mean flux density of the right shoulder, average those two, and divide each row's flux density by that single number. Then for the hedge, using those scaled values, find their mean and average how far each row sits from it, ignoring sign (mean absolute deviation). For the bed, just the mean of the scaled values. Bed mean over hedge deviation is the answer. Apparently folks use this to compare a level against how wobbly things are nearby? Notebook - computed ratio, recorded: 43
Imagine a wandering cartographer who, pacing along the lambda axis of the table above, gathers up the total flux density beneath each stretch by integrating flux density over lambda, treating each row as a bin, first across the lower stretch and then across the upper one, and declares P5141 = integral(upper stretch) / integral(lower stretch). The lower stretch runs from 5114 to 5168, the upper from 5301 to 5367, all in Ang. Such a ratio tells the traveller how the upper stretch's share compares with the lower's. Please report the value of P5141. 1.3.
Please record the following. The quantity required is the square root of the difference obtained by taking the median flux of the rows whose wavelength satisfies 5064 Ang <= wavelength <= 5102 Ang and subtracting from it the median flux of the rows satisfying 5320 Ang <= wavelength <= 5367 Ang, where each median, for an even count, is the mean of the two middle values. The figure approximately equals 0.20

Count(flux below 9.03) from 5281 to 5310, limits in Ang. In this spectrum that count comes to 4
